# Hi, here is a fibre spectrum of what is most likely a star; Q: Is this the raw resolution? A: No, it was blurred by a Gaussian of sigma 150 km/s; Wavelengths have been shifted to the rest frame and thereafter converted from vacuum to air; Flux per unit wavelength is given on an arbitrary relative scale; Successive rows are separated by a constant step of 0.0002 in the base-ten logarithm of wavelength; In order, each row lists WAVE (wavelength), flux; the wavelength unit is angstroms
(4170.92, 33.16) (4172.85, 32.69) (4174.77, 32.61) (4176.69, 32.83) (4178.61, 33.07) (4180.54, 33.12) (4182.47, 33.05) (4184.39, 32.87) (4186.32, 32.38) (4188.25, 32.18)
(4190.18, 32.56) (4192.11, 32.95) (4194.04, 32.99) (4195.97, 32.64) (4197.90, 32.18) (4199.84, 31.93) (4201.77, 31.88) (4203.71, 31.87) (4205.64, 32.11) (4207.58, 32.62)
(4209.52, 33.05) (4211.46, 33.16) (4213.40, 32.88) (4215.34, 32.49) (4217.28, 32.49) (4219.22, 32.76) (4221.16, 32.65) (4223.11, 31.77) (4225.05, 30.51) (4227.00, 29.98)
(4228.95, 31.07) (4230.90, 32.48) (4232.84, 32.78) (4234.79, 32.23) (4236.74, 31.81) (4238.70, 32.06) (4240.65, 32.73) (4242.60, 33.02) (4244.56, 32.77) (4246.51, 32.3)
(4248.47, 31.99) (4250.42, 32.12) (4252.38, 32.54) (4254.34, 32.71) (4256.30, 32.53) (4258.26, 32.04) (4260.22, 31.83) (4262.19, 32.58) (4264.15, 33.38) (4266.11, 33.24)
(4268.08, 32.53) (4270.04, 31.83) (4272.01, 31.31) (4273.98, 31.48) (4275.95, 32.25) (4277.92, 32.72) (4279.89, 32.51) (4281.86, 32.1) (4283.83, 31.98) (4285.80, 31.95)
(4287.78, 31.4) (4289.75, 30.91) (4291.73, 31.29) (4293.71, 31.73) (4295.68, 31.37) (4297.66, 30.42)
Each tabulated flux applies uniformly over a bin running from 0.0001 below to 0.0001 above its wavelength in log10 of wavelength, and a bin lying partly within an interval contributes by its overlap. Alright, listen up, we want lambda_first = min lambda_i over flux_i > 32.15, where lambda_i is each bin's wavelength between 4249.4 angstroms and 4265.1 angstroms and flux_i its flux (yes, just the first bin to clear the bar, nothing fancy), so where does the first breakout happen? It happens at 4252.38 angstroms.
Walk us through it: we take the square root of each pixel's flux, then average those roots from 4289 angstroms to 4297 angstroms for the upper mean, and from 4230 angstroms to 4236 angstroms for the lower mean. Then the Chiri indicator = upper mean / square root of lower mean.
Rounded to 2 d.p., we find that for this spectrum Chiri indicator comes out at 2.34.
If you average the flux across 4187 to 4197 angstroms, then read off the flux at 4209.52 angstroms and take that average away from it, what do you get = 0.4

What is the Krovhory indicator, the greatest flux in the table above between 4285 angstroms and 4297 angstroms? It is 31.95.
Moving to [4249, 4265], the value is 33.38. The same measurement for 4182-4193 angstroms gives 33.05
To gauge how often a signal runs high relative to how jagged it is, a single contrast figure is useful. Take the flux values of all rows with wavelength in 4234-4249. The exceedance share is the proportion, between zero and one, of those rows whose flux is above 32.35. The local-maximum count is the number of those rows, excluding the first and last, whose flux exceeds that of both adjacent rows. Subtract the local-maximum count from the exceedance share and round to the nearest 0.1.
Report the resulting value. -0.6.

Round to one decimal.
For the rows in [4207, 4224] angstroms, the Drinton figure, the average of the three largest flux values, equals 33.0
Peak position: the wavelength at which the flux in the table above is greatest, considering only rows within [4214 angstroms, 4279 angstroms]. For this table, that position 4264.15 angstroms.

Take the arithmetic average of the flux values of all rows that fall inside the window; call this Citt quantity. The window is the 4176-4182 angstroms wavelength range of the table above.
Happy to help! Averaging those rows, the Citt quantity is 33.0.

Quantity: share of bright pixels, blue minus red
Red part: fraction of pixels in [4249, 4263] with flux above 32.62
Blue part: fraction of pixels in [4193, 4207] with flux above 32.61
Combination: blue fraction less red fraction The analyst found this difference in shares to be 0.14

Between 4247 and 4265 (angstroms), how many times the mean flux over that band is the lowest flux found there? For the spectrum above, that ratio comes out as 0.982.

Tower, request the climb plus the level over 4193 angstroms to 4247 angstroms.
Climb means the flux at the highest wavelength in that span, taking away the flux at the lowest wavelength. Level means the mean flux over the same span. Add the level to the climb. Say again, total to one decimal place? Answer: 31.6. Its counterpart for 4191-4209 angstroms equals 32.0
